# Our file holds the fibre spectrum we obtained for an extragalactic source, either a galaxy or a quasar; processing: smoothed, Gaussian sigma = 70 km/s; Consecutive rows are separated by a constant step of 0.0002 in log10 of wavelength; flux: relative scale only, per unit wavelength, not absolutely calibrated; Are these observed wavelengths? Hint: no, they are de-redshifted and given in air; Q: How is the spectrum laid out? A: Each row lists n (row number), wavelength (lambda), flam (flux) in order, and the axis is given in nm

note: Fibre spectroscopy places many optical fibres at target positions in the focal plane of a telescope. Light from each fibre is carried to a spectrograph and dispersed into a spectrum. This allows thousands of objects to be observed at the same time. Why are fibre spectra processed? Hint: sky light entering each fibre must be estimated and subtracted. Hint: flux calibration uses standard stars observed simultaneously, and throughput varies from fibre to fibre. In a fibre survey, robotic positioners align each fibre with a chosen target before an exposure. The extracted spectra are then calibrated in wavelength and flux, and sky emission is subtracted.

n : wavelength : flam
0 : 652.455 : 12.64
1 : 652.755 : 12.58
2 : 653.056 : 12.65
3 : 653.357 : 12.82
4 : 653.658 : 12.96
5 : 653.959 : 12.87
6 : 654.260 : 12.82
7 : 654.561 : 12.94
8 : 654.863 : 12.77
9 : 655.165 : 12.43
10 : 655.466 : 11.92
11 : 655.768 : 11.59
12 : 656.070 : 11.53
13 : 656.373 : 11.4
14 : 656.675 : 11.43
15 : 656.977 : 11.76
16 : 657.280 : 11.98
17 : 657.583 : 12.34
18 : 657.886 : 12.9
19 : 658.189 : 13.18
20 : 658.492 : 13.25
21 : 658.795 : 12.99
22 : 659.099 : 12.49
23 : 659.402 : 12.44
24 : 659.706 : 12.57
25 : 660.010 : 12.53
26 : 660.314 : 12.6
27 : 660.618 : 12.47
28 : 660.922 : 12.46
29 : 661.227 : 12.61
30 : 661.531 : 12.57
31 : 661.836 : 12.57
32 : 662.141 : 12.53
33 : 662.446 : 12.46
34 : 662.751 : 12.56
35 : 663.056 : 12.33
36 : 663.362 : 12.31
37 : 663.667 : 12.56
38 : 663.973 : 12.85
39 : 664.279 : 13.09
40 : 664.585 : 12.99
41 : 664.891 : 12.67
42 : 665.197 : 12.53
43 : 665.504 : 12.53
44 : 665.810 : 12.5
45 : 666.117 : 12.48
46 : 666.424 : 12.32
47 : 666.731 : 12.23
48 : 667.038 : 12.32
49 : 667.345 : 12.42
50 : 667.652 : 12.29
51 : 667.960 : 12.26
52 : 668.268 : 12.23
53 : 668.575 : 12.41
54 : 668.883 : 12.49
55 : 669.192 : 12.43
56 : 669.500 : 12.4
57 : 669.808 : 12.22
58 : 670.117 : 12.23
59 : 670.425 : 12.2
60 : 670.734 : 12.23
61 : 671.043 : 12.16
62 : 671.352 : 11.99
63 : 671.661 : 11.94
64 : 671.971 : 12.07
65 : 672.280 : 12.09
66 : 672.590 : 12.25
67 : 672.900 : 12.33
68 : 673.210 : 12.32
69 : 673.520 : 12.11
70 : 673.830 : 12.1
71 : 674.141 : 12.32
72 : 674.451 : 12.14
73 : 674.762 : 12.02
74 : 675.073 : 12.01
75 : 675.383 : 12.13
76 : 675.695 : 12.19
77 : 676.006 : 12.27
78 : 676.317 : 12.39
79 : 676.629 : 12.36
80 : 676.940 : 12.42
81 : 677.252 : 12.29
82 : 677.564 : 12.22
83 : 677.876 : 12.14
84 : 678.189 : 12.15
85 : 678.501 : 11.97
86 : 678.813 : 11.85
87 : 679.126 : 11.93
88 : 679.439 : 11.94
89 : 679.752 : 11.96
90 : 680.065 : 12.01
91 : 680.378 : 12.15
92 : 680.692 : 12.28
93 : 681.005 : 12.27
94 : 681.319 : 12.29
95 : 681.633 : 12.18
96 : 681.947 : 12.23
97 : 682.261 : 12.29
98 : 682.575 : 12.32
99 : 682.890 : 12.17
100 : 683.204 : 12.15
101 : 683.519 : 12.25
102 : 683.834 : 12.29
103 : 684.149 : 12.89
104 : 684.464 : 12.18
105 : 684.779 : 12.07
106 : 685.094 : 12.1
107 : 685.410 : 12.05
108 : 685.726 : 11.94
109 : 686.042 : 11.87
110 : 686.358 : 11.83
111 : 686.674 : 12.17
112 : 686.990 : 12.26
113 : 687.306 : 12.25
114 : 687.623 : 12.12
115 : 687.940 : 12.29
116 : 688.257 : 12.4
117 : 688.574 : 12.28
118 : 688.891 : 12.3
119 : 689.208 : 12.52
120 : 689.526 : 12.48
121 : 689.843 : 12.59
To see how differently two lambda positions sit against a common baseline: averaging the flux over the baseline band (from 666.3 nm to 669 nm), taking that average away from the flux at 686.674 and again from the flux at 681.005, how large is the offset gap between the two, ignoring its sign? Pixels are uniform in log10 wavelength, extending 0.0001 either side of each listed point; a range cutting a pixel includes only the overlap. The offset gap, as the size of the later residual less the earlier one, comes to 0.10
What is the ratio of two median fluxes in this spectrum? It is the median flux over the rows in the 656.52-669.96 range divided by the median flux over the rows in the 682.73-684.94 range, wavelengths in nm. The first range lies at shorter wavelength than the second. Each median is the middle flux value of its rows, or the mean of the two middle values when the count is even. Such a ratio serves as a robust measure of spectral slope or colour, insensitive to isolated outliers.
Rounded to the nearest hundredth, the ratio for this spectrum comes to 1.03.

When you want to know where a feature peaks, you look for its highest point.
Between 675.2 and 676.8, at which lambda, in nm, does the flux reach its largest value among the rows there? 676.317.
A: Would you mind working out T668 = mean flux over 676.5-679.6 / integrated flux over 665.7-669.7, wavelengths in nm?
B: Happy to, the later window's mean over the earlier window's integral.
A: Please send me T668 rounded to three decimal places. 0.245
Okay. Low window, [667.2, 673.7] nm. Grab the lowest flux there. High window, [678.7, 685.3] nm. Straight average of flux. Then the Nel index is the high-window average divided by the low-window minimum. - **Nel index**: 1.02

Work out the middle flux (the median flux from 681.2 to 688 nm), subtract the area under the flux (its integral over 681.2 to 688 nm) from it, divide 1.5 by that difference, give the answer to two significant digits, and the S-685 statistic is -0.021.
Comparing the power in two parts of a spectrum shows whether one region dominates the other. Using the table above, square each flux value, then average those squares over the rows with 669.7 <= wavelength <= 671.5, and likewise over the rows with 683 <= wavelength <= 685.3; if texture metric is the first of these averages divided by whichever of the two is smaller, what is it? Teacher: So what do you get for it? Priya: 1.00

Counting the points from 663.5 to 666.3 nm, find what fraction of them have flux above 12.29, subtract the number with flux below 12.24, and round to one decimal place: 1.0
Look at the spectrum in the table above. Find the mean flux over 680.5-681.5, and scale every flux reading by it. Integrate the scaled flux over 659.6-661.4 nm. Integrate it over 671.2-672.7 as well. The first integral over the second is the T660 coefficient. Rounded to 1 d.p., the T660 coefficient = 1.2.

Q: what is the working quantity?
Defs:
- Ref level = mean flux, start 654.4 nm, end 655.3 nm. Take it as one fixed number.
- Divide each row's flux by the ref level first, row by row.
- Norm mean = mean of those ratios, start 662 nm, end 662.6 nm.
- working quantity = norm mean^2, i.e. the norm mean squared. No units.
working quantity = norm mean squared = 0.97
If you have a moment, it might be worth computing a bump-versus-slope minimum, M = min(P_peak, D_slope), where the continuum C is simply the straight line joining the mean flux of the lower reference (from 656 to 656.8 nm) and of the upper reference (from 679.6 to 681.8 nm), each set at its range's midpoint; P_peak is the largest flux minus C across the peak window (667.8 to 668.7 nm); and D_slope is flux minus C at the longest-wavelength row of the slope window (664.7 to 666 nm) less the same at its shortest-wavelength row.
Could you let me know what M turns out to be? -0.20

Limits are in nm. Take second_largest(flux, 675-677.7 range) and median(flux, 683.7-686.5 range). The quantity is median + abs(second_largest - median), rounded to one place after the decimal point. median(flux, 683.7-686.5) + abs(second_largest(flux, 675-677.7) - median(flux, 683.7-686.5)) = 12.4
